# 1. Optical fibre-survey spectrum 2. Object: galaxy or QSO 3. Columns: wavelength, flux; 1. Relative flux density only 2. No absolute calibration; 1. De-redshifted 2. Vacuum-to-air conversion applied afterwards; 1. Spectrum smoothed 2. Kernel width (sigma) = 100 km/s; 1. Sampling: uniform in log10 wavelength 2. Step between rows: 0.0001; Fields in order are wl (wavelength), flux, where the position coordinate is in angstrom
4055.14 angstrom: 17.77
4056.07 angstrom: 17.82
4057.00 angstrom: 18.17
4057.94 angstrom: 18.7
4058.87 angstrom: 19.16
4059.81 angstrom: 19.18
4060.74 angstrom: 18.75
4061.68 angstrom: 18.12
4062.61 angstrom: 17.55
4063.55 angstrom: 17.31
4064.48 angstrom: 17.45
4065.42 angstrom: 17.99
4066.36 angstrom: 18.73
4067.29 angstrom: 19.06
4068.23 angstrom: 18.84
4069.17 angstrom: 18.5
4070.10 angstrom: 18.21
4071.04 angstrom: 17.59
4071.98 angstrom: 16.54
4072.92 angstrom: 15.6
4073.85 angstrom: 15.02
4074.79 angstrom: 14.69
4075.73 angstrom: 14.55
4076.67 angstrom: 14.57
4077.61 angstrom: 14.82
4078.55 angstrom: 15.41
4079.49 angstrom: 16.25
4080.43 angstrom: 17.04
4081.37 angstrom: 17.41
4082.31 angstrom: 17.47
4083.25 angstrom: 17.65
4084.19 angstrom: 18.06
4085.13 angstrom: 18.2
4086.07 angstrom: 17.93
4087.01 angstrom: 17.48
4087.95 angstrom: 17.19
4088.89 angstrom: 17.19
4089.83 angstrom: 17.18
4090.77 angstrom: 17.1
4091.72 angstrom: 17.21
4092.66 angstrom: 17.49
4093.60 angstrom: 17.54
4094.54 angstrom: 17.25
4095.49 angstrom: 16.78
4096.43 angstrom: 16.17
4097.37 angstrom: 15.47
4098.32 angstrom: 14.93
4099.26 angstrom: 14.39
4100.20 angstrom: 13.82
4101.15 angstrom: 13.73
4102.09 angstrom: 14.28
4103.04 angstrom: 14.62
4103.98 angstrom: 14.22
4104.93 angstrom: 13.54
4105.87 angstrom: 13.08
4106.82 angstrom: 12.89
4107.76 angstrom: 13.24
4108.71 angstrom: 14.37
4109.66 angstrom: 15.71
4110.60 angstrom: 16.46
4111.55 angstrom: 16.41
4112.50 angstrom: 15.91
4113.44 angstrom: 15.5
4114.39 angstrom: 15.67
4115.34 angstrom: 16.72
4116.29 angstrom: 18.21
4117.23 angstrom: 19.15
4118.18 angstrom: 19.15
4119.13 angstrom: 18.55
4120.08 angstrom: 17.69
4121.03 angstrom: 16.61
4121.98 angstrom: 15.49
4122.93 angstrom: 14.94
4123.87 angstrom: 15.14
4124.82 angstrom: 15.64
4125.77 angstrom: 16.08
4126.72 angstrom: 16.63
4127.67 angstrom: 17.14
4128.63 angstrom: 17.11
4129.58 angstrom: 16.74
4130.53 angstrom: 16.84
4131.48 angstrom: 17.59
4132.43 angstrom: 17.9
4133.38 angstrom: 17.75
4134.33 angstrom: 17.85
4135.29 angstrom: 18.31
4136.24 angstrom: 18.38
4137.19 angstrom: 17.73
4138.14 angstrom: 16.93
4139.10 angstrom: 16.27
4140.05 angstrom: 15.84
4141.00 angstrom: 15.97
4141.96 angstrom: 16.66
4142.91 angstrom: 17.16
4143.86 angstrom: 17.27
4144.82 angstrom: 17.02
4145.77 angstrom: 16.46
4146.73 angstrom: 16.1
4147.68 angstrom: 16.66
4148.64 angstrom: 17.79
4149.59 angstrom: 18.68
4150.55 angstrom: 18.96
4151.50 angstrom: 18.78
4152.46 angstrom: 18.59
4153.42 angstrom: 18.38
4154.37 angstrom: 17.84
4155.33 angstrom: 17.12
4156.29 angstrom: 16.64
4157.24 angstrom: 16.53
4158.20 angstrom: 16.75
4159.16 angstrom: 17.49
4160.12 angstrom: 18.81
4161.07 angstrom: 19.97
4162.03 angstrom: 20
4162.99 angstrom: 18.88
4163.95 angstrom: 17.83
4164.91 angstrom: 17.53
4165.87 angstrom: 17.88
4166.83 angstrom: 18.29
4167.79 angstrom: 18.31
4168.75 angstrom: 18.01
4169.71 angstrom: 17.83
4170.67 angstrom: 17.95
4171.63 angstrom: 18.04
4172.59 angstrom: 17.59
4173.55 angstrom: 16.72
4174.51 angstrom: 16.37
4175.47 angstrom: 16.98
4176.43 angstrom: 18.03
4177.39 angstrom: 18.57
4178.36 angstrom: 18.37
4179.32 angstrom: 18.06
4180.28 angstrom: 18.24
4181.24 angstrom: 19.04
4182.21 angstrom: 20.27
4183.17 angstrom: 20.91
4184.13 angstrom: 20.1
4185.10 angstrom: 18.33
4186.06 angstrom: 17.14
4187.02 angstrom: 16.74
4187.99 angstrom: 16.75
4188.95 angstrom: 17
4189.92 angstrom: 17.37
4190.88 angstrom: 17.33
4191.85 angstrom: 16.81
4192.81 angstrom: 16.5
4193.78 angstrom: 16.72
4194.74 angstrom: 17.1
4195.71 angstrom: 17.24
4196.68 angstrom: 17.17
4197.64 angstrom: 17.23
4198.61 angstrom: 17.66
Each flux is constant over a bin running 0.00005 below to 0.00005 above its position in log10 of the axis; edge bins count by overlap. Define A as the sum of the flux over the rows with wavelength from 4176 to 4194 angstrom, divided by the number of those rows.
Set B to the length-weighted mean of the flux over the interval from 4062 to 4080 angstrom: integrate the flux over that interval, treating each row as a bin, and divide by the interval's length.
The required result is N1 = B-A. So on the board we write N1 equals -1.2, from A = 18.0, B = 16.8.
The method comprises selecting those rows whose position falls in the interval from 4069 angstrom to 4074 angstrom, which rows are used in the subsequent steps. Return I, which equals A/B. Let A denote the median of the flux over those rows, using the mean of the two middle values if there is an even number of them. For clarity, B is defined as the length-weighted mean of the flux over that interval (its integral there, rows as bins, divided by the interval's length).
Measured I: 1.006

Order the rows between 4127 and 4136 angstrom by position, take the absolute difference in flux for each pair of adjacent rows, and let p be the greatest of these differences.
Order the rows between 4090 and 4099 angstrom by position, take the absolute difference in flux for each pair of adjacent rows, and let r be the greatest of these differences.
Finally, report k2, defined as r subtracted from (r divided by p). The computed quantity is 0.2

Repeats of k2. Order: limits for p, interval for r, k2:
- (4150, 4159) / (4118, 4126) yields 0.4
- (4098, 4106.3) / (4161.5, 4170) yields 0.5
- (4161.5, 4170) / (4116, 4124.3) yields -0.1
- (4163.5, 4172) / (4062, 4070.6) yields 1.1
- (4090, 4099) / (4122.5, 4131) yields 0.2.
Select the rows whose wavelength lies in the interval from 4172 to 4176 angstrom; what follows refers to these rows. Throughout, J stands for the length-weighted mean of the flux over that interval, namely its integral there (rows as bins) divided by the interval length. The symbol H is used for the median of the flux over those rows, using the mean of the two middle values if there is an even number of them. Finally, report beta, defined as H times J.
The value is 286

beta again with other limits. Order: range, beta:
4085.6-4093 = 298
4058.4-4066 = 328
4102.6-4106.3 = 193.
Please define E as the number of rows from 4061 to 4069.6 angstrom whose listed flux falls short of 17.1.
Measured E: 0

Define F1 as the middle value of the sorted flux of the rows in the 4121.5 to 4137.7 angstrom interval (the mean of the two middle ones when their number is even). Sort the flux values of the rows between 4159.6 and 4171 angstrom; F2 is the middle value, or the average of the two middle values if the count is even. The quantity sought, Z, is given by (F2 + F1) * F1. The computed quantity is 603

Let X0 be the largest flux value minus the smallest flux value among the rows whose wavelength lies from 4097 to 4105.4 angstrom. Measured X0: 1.93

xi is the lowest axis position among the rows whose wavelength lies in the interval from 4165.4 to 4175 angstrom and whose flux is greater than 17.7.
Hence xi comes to 4165.87 angstrom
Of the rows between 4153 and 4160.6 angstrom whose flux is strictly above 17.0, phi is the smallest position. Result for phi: 4153.42 angstrom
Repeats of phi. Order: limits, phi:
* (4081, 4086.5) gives 4081.37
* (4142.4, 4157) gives 4142.91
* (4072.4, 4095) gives 4080.43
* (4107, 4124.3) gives 4116.29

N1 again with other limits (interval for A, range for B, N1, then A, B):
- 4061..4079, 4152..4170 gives 1.2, 16.9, 18.0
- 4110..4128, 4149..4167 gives 1.5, 16.7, 18.2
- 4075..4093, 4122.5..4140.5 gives 0.0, 16.9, 16.9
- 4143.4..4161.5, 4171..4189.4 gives 0.4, 17.7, 18.1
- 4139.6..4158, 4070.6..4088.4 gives -0.8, 17.3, 16.5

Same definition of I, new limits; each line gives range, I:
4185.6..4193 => 0.996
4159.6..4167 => 0.994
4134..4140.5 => 1.024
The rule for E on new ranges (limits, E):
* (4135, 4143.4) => 5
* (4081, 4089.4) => 0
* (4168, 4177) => 3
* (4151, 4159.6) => 3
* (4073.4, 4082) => 8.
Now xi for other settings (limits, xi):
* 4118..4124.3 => 4118.18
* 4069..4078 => 4069.17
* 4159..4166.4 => 4160.12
